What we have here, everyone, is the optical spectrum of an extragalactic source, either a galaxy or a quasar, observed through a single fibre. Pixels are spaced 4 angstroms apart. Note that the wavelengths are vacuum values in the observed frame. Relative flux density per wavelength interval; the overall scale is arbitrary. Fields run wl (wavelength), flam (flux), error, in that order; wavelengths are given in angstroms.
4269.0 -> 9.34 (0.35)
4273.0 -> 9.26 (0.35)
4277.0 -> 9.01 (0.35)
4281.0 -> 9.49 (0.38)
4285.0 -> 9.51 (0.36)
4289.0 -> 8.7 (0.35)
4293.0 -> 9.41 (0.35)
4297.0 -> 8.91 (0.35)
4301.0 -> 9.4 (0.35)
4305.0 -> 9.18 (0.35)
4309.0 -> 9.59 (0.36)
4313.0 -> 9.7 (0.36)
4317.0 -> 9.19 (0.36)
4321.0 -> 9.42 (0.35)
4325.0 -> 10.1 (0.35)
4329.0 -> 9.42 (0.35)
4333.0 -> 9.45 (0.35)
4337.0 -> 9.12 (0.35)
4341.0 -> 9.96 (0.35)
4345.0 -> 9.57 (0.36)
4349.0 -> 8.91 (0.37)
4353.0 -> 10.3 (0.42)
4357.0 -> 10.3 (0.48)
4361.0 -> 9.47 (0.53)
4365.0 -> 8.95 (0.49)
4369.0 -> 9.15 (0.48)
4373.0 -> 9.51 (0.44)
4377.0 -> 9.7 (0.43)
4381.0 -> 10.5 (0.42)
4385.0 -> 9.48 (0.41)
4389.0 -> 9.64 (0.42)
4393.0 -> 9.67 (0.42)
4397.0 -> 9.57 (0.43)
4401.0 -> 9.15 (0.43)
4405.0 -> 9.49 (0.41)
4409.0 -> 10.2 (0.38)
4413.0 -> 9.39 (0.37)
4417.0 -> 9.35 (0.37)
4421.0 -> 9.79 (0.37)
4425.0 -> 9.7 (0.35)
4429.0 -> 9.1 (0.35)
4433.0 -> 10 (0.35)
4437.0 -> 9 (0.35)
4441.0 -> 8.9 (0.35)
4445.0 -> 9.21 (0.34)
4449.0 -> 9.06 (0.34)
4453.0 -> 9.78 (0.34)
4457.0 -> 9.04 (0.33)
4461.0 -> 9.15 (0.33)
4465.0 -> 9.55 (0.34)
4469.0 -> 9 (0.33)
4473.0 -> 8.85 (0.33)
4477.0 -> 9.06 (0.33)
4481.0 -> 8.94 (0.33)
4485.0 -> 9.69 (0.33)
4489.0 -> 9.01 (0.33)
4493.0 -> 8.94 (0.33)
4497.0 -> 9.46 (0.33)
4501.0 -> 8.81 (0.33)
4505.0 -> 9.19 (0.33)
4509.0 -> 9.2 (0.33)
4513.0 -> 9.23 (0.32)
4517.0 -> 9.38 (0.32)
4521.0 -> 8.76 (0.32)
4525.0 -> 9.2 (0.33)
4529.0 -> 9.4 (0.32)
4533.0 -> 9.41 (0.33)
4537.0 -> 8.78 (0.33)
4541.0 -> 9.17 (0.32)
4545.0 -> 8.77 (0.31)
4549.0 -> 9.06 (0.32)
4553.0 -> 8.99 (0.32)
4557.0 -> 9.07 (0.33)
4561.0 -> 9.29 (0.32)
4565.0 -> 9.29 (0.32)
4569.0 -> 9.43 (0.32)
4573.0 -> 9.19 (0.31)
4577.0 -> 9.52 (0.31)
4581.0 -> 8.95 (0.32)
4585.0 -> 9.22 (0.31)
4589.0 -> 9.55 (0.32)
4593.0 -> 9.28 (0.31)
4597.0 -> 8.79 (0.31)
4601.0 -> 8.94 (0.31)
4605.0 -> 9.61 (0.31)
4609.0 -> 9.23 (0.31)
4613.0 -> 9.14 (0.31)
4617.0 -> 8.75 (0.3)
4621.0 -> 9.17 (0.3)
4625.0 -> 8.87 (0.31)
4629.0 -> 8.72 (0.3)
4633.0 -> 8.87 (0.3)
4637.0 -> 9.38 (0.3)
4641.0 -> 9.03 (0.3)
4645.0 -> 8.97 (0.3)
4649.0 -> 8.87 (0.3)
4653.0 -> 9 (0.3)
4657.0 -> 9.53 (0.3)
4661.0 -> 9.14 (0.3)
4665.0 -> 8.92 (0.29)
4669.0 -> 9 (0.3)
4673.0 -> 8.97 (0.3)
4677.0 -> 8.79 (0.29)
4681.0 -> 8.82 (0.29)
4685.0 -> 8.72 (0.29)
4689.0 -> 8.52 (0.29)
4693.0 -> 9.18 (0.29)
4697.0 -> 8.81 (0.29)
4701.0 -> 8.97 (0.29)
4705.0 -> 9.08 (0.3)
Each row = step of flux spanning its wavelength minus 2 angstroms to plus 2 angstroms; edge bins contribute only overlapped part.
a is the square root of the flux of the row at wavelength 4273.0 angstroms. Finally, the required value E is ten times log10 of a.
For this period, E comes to 4.83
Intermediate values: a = 3.04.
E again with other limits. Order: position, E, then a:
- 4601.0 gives 4.76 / 2.99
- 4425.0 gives 4.93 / 3.11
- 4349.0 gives 4.75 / 2.98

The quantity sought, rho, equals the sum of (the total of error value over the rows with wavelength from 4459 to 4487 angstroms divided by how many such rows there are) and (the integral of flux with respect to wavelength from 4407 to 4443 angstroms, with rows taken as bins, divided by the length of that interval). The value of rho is 9.82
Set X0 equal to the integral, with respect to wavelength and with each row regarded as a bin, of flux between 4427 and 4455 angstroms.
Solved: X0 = 260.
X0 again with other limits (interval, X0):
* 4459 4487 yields 257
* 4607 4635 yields 251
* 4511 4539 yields 257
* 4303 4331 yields 266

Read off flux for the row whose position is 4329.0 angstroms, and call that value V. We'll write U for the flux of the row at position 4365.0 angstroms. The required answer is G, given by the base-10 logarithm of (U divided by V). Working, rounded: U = 8.95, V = 9.42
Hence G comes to -0.02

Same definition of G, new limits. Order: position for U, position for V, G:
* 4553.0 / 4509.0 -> -0.01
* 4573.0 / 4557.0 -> 0.01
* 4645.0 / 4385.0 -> -0.02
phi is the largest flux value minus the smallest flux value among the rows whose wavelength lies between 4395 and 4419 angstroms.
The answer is 1.05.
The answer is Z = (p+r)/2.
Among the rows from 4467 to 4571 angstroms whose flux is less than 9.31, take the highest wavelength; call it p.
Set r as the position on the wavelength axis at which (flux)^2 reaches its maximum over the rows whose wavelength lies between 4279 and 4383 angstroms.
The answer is 4473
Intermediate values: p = 4565.0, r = 4381.0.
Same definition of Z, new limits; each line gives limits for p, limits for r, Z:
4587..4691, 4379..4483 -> 4535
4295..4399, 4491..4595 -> 4479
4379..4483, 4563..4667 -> 4543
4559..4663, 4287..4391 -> 4521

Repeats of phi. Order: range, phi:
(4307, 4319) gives 0.51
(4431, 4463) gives 1.10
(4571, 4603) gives 0.76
